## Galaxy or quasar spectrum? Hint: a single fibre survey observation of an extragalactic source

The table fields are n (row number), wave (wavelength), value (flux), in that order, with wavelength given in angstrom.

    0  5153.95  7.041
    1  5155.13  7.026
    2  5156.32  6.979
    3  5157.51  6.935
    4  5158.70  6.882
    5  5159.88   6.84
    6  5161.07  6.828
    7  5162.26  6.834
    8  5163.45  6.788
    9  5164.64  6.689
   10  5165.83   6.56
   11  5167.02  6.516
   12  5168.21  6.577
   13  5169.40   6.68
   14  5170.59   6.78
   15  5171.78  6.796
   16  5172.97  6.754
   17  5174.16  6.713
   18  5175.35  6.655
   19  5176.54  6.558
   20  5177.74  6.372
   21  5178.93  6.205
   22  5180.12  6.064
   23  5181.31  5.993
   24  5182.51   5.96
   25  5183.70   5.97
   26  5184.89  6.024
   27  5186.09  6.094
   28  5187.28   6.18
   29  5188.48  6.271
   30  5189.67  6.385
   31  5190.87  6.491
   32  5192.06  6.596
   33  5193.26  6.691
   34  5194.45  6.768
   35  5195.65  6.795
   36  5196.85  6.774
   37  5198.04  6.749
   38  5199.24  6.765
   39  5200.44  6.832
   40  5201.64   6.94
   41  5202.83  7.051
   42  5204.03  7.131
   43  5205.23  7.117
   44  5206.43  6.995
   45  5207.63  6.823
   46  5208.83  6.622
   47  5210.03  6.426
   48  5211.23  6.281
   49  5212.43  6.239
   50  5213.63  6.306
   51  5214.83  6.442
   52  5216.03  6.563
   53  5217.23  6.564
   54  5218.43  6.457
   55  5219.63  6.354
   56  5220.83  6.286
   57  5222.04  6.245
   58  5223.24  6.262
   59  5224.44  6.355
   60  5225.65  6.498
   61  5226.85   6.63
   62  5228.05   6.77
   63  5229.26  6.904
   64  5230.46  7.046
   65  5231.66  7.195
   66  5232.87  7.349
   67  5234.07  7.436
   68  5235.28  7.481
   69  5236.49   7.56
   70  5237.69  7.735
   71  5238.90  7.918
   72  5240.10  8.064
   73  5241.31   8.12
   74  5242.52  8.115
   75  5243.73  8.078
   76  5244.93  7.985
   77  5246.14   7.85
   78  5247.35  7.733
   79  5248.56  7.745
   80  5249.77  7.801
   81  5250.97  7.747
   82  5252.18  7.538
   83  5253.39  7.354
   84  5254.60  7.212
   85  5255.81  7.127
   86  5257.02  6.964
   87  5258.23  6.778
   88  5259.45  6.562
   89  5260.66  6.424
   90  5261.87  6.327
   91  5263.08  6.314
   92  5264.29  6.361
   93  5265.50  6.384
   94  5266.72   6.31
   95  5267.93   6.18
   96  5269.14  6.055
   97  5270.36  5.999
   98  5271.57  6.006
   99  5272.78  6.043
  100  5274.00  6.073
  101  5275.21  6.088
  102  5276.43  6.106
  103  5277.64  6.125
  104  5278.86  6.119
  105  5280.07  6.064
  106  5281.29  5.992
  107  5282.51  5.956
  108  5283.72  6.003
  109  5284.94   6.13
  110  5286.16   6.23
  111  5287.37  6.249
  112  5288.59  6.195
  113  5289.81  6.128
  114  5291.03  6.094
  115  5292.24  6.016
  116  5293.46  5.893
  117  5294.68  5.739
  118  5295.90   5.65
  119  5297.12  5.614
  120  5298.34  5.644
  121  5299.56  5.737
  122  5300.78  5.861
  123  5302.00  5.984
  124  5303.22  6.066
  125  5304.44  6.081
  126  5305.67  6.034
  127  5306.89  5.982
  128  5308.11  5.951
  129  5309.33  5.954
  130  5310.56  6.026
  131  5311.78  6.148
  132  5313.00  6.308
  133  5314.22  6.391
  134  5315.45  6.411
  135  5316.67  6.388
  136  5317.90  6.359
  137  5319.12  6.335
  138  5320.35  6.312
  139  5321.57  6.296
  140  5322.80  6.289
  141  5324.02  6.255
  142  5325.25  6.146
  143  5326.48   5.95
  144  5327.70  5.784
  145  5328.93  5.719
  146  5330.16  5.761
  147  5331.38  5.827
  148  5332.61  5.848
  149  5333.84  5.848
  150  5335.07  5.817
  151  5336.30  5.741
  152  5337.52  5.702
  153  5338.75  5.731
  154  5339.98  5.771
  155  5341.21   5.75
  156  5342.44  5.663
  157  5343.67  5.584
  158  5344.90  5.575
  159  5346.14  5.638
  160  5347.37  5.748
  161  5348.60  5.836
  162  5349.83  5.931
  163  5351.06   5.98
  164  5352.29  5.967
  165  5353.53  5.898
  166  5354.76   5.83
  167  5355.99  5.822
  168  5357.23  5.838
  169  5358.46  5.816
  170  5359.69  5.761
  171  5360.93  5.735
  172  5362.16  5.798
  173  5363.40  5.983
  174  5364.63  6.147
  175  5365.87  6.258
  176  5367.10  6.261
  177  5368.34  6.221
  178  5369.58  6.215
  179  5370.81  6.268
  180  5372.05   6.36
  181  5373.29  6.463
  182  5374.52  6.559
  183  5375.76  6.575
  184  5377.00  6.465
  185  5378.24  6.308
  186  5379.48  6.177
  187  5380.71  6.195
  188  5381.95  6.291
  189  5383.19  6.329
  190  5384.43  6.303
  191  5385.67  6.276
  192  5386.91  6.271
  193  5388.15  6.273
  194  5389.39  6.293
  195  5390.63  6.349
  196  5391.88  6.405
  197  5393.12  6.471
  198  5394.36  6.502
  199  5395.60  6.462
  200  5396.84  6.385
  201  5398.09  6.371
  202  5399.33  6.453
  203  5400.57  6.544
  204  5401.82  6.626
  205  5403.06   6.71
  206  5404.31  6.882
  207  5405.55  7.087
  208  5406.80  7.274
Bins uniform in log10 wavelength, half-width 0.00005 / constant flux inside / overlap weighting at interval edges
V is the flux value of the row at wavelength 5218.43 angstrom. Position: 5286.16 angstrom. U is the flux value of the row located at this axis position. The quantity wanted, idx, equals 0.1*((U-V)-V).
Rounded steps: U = 6.23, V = 6.457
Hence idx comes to -0.67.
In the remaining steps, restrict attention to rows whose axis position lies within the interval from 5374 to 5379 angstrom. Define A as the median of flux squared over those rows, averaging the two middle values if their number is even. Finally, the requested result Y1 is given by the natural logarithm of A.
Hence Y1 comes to 3.75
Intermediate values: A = 42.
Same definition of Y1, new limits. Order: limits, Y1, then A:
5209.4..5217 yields 3.70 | 41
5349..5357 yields 3.55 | 35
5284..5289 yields 3.65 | 39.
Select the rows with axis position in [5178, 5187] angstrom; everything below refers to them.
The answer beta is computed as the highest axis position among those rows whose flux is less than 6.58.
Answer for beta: 5186.09 angstrom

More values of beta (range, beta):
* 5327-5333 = 5332.61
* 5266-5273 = 5272.78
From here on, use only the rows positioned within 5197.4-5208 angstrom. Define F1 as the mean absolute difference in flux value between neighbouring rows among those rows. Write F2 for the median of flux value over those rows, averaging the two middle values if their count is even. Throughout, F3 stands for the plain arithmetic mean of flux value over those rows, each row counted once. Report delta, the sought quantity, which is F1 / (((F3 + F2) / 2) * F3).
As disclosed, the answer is 0.0018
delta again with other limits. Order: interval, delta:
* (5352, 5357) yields 0.0014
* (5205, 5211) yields 0.0037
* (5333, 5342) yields 0.0012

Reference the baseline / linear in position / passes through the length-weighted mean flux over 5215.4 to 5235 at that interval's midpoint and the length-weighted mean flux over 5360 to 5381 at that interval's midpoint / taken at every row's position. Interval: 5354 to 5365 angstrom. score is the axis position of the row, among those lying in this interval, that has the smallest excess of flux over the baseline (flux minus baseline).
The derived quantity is 5360.93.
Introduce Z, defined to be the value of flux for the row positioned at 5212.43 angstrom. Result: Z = 6.239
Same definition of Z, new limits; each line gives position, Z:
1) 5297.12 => 5.614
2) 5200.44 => 6.832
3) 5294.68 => 5.739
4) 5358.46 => 5.816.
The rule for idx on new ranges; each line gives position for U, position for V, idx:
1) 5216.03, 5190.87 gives -0.64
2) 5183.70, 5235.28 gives -0.90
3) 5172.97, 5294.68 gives -0.47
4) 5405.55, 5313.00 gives -0.55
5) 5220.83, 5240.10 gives -0.98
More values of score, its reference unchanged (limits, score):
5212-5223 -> 5212.43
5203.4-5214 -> 5212.43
